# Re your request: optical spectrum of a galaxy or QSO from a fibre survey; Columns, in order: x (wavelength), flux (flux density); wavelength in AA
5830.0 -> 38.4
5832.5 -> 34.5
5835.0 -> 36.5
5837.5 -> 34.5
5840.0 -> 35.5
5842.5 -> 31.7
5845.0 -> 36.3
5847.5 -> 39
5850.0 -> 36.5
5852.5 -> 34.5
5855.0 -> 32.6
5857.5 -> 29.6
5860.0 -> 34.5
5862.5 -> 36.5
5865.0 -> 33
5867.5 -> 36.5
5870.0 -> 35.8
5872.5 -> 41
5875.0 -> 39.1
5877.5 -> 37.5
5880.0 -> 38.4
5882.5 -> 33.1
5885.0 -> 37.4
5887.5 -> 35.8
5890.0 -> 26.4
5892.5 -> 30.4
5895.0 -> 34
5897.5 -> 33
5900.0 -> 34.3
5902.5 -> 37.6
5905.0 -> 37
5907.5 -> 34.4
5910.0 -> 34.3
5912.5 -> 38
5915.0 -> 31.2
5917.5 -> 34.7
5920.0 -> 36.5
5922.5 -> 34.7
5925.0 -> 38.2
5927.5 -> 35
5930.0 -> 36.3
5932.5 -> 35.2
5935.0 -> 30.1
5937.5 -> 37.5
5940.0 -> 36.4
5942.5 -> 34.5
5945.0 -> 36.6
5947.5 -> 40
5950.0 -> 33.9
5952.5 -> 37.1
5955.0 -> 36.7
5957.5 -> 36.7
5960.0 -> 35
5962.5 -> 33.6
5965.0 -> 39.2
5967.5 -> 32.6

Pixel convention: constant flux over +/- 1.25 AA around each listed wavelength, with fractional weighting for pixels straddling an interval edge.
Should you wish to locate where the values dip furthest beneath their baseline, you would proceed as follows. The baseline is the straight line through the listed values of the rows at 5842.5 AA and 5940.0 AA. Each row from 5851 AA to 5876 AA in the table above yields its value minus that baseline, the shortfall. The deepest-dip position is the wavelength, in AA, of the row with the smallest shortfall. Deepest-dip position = 5857.5 AA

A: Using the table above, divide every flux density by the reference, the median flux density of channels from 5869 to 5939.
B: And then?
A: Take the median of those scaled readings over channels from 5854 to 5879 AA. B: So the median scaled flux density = 1.02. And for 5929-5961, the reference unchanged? 1.03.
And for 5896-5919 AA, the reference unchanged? 0.97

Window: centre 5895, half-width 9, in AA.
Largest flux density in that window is 37.6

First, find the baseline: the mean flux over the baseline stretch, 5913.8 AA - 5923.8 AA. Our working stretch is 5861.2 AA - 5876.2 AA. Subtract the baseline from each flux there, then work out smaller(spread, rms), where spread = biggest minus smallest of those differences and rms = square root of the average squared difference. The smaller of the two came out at 3.7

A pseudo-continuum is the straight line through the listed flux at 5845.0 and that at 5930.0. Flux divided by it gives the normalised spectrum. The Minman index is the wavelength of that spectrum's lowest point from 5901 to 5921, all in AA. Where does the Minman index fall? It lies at 5915.0 AA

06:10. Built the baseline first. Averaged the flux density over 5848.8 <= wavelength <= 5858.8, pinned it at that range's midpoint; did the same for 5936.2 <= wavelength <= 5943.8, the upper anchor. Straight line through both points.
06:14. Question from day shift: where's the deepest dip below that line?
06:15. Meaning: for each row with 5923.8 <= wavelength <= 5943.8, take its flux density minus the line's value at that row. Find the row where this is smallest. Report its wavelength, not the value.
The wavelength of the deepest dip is 5935.0 AA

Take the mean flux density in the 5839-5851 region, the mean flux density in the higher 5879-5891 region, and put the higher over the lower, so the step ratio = 0.96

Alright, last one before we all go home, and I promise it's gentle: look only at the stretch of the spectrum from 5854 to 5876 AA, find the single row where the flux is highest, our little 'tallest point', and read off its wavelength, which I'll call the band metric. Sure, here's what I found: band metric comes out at 5872.5 AA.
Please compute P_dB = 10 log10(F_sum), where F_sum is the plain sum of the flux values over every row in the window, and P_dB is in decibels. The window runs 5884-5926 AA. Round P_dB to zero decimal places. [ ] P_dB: 28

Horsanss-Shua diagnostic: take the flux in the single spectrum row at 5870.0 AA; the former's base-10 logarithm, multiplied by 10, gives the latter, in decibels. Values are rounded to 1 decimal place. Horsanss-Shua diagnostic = 15.5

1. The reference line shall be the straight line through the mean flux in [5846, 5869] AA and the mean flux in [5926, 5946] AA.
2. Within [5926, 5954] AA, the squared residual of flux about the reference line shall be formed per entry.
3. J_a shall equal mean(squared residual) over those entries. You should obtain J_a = 5.8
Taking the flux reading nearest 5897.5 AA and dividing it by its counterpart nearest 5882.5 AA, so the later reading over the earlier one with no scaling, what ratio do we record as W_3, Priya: 1.00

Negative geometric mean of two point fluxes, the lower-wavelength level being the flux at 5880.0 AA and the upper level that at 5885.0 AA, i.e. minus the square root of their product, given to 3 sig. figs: -37.9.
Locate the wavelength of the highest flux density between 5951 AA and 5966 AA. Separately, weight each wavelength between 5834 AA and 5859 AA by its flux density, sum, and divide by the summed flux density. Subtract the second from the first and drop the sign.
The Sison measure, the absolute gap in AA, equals 119.0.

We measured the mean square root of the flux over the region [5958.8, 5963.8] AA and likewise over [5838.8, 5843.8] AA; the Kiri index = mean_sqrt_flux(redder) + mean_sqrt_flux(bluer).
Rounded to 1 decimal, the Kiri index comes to 11.7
